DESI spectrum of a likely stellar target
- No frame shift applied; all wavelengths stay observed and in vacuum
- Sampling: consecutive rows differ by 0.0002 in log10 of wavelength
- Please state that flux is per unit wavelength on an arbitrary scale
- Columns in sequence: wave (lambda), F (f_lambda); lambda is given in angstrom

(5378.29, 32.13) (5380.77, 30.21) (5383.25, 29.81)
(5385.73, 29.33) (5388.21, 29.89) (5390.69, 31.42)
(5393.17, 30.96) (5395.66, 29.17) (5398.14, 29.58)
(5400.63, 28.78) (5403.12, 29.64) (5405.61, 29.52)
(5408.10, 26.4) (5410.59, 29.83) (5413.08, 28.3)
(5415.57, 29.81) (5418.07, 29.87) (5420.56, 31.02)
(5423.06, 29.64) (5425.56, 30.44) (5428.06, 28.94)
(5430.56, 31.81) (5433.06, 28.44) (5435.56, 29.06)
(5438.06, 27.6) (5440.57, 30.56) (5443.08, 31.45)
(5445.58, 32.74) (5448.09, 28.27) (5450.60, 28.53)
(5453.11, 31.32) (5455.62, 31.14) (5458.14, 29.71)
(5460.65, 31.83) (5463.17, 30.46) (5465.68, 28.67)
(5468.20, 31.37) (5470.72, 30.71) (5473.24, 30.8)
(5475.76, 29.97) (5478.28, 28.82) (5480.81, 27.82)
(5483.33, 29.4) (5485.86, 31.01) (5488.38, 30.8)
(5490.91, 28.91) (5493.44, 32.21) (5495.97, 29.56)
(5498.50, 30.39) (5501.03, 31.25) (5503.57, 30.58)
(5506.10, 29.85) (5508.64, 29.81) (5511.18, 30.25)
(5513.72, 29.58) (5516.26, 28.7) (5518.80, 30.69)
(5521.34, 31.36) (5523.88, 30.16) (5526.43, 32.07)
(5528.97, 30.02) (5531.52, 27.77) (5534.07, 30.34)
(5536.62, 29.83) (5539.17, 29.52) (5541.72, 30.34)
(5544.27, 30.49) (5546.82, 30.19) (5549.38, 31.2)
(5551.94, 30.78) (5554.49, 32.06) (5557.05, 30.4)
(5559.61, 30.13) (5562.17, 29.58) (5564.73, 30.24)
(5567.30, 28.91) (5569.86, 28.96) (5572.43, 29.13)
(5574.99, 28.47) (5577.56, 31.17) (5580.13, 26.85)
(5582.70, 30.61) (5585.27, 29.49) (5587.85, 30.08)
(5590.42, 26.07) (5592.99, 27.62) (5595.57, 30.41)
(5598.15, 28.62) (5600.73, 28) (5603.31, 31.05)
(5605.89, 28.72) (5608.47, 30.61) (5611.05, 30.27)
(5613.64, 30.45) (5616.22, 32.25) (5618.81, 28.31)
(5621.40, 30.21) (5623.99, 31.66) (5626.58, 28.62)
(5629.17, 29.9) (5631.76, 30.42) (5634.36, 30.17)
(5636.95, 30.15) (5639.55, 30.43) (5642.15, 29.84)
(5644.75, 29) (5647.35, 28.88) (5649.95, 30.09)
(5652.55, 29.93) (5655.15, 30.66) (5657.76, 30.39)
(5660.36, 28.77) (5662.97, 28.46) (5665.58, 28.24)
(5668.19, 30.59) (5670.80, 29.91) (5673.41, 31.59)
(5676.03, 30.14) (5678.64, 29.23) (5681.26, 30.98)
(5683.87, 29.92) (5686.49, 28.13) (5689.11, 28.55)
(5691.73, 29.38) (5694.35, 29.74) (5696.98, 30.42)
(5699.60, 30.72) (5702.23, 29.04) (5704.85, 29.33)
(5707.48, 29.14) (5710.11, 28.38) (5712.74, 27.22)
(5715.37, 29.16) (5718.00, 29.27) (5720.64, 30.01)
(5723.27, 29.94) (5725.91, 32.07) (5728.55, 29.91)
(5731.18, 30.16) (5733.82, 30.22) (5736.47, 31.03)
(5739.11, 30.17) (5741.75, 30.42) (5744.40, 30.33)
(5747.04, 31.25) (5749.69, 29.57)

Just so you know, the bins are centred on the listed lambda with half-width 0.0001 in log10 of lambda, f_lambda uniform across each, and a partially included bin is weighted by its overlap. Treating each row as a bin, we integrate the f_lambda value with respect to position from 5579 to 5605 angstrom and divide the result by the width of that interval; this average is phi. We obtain 28.9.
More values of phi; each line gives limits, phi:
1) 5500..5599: 29.8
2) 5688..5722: 29.3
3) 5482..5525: 30.3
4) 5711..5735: 29.8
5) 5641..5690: 29.7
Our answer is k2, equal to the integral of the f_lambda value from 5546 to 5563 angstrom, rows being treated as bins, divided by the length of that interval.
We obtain 30.7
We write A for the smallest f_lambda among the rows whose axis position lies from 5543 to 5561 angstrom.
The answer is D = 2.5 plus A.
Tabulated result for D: 32.6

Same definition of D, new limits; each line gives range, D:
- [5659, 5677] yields 30.7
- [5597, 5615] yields 30.5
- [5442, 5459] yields 30.8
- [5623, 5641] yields 31.1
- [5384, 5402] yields 31.3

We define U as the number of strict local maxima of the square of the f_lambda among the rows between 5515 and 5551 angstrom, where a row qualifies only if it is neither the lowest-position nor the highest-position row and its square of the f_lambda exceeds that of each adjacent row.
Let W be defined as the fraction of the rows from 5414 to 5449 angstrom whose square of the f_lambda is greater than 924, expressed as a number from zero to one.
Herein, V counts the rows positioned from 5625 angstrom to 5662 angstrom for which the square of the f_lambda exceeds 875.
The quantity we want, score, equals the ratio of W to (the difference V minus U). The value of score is 0.07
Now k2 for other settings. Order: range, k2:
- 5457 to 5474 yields 30.5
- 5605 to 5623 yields 30.2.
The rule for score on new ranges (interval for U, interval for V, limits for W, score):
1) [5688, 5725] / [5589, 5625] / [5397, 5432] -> 0.04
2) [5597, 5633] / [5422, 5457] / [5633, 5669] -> 0.05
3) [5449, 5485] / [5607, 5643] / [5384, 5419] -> 0.02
